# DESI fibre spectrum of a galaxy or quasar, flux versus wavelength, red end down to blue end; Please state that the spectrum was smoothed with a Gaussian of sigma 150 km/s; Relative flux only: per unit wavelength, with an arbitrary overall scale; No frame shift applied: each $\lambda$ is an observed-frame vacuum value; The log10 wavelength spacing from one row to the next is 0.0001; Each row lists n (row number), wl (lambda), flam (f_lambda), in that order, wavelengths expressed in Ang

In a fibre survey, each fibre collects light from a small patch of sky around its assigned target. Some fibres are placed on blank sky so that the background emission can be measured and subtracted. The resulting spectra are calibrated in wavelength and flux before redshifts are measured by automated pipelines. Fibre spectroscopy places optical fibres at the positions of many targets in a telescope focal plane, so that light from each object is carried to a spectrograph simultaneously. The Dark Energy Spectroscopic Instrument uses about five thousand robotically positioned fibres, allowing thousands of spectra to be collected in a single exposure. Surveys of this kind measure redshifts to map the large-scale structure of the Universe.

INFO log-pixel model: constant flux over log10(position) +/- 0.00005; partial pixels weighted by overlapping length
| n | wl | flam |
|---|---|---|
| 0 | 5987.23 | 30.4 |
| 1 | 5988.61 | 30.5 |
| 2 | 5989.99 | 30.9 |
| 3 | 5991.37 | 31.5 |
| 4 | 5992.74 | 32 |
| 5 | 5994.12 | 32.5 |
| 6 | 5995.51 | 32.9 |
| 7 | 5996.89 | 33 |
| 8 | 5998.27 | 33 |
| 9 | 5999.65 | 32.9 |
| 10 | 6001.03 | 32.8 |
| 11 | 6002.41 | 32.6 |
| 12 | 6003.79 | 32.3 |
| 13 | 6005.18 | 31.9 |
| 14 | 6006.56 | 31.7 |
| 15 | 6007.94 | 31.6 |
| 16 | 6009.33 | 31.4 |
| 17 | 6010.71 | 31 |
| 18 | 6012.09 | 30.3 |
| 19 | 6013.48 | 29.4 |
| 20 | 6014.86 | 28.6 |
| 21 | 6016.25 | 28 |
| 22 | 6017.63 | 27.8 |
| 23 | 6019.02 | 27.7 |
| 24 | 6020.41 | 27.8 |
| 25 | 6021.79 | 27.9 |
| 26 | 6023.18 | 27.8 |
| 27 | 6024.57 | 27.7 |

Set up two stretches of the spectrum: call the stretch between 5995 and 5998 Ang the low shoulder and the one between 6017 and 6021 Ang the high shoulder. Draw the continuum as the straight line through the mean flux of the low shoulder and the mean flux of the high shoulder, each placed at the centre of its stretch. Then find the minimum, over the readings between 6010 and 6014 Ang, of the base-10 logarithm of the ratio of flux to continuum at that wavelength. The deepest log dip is 0.006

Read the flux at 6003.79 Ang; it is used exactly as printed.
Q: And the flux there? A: 32.3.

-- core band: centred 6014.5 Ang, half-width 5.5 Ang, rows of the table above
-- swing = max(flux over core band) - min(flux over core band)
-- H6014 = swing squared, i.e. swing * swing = 13.7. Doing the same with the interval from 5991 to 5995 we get 1.0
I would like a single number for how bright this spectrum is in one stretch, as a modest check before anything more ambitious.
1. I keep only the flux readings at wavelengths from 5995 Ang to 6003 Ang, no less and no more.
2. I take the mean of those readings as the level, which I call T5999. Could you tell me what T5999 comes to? 32.9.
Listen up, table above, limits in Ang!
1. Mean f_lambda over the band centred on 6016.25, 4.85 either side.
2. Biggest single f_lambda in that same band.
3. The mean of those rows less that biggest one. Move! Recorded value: -1.79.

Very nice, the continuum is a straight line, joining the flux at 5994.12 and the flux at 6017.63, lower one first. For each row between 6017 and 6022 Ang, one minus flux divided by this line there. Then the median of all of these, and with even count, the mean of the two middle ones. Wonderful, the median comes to -0.01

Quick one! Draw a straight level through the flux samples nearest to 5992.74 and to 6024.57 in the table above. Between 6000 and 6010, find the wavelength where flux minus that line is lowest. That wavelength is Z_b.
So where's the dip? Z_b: 6006.56 Ang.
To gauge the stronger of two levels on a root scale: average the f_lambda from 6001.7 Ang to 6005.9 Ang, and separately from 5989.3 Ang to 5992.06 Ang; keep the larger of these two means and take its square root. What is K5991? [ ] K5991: 5.68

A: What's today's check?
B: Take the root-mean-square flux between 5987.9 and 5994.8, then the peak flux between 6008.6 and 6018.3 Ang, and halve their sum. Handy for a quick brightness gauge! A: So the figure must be 31.4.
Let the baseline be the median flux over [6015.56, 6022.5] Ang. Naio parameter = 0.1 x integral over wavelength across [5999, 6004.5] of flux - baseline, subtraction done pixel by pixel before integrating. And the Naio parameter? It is 2.7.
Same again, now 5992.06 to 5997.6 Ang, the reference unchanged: 2.7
